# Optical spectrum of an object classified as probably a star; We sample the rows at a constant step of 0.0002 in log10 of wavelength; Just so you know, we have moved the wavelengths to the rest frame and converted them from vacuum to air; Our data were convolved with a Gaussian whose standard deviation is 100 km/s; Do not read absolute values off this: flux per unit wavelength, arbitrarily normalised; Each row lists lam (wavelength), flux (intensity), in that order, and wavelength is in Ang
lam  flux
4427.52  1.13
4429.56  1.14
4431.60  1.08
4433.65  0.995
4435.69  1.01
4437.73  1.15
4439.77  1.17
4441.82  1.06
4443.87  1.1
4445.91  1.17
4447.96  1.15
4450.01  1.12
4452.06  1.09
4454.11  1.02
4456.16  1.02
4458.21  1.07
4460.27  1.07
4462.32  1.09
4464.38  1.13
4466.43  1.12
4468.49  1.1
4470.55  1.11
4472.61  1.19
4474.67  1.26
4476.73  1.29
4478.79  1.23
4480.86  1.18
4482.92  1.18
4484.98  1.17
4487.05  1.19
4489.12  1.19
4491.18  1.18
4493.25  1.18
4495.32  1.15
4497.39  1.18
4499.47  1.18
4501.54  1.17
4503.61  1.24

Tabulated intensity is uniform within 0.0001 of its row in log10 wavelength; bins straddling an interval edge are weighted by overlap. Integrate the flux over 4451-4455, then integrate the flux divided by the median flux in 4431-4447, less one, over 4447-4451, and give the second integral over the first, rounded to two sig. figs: 0.039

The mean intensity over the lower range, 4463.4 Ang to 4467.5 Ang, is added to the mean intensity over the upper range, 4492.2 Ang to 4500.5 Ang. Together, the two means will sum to 2.30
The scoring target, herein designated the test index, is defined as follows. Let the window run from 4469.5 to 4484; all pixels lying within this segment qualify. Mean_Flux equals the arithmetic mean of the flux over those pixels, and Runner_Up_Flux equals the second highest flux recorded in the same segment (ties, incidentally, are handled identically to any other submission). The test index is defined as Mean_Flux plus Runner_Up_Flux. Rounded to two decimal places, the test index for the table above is 2.47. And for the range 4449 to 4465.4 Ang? 2.20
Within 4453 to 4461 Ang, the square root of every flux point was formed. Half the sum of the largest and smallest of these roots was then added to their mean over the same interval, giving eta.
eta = 2.04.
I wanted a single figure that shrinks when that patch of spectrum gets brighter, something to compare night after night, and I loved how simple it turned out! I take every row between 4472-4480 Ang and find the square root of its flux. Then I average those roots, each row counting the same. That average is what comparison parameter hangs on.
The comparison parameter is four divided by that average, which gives 3.59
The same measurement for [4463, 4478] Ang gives 3.70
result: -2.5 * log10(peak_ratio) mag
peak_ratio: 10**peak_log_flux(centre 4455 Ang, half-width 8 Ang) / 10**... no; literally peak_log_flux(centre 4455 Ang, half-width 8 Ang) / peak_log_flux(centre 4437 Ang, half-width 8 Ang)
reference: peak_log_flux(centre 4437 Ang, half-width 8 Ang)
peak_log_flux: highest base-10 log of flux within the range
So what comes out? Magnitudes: 0.13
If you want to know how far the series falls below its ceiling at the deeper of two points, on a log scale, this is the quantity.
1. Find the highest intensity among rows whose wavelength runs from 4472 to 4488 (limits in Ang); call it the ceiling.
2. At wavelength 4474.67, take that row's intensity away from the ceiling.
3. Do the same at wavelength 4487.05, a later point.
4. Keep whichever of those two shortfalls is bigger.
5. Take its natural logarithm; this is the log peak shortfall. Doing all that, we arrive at -2.30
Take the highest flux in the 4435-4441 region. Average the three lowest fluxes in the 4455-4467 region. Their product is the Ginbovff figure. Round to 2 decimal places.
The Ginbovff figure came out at 1.23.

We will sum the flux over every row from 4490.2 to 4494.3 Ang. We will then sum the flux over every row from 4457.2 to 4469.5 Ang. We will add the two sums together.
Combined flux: 8.9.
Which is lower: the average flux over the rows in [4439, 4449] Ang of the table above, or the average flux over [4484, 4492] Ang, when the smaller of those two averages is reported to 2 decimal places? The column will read 1.13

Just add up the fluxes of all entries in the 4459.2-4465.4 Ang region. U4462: 3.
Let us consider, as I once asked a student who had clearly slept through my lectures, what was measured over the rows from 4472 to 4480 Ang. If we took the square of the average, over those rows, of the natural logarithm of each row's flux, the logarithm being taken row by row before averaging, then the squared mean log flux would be 0.047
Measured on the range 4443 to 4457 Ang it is 0.008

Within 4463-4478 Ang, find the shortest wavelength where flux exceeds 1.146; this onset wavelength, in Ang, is 4472.61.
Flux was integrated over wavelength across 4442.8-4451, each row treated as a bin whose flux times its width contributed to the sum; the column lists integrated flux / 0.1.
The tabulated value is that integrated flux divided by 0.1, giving 93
